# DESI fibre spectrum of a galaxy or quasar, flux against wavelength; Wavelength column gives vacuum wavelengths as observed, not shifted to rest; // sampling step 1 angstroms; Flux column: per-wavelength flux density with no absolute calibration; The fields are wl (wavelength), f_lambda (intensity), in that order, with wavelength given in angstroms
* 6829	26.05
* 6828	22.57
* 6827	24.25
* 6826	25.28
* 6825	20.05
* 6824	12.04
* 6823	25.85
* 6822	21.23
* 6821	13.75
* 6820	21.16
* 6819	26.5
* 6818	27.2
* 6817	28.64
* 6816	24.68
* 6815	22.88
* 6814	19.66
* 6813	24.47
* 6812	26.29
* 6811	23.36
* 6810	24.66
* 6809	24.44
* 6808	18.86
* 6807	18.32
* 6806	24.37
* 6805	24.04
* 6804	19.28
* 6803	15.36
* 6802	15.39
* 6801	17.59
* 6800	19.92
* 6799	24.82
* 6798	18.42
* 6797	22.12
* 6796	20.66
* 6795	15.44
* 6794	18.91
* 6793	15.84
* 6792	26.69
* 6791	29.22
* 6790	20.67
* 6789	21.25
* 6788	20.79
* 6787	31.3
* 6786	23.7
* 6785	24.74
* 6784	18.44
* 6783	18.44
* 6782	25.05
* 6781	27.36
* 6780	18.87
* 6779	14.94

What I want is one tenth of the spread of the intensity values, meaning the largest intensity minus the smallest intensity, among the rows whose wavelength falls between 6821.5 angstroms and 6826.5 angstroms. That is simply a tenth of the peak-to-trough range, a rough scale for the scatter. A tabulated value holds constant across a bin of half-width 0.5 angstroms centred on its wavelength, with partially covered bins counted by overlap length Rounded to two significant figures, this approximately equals 1.4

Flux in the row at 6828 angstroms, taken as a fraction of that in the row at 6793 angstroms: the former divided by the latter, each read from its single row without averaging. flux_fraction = 1.4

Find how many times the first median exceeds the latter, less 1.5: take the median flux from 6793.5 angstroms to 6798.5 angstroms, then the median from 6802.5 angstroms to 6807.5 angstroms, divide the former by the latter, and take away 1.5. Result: -0.52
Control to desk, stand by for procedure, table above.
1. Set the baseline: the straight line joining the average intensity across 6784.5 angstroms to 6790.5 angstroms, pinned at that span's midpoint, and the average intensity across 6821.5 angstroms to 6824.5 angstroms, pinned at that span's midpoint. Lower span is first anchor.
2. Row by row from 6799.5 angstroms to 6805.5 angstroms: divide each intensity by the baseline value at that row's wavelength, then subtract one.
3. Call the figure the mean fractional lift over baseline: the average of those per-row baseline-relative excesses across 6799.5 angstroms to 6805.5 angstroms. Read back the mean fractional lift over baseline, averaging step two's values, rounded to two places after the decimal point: -0.16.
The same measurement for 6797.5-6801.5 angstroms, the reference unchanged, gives -0.10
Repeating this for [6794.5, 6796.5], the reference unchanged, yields -0.21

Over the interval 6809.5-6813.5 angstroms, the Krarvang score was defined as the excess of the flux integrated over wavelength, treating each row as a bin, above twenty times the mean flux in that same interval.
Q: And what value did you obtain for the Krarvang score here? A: -395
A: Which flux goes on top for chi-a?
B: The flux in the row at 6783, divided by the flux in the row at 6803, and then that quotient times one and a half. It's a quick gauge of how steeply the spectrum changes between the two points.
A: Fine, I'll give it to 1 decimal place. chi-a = 1.8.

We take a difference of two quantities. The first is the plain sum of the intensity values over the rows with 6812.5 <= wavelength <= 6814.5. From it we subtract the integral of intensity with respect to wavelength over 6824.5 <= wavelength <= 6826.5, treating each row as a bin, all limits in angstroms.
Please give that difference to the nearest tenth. -1.2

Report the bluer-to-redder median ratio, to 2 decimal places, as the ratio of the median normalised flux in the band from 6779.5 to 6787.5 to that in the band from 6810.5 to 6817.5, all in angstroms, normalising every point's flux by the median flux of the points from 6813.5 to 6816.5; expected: 0.99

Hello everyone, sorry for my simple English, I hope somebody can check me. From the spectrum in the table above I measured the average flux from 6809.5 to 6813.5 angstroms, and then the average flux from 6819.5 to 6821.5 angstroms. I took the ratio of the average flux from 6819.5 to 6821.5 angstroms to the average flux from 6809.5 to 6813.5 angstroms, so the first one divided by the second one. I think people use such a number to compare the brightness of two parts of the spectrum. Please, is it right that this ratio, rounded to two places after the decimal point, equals 0.71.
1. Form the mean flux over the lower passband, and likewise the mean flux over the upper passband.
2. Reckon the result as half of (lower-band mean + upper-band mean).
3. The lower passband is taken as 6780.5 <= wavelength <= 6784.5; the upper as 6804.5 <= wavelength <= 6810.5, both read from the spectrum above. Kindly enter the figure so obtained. 22.4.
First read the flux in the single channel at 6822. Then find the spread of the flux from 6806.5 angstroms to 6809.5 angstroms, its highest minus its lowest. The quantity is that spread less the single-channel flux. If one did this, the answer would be -15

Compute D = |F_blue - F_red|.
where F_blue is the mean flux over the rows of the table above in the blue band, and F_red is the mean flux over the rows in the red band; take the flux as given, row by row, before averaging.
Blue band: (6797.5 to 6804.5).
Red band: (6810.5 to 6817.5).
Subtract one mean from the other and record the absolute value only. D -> 6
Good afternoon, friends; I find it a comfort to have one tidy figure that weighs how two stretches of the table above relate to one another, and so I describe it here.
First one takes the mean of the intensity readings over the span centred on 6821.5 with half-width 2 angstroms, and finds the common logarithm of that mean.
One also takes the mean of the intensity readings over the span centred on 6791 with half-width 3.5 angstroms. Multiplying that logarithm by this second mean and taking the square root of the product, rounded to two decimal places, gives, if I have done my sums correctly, 5.36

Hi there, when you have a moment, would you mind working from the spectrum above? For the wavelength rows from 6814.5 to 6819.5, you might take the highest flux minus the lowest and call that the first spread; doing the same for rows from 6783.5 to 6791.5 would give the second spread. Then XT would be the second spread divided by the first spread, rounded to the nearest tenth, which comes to 2.2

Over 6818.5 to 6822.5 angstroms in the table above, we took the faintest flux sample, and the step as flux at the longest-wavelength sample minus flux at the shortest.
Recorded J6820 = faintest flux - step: 19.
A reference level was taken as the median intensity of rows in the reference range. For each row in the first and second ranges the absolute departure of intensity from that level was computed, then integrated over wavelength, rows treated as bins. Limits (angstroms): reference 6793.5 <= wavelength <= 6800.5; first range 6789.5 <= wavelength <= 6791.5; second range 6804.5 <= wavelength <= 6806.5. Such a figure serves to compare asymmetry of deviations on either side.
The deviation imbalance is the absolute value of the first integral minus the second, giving 1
